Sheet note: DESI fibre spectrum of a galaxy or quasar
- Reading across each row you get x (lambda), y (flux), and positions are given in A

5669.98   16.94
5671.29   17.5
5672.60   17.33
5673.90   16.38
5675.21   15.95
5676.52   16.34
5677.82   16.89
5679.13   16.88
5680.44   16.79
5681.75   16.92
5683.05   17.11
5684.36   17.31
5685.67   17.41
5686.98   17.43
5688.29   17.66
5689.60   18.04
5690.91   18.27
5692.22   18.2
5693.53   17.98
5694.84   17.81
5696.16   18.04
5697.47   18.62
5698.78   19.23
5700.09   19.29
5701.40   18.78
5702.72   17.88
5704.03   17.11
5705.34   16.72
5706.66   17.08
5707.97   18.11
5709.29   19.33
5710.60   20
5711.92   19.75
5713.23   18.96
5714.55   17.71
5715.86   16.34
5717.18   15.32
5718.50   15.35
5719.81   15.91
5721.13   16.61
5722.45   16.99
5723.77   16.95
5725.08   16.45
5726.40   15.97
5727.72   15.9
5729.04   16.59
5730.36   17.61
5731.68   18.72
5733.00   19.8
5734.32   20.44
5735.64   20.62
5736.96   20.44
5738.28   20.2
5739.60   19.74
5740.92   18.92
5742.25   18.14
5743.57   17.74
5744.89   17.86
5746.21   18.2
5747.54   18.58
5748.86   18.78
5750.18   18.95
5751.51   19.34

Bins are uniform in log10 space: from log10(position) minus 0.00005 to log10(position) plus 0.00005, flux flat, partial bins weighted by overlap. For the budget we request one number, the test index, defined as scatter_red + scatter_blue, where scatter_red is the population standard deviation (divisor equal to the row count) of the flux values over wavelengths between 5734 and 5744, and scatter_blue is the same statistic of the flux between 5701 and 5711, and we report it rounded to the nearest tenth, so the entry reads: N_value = 2.1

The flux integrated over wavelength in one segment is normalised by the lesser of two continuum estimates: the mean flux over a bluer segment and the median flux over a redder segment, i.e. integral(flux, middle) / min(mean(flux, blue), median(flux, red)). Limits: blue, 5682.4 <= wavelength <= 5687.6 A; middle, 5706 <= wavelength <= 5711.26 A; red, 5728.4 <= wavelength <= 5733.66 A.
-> 5.66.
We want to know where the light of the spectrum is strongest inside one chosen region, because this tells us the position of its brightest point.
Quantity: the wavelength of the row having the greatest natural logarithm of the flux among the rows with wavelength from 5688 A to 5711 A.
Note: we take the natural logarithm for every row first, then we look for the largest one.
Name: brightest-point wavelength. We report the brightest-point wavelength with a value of 5710.60 A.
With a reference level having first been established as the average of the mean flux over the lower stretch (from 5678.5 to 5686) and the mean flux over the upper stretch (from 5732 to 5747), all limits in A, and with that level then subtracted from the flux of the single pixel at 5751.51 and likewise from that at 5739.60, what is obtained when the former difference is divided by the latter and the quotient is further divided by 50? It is 0.01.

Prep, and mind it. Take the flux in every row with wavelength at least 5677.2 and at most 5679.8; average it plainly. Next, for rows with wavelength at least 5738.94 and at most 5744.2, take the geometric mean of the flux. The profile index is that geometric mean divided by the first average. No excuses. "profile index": 1.10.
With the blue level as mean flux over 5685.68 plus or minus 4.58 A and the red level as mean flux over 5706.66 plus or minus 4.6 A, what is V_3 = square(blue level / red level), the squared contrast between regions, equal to 0.93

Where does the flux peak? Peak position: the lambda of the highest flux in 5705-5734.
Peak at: 5710.60 A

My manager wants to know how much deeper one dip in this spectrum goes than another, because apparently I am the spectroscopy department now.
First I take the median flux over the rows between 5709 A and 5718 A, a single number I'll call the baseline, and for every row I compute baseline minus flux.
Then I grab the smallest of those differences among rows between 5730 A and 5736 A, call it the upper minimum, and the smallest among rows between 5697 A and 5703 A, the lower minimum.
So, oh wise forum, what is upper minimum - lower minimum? -1.3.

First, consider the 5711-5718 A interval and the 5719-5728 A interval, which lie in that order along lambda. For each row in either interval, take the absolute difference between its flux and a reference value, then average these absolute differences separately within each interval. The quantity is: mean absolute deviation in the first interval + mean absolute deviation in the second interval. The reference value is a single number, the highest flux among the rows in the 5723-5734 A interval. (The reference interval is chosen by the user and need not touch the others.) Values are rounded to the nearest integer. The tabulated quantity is 6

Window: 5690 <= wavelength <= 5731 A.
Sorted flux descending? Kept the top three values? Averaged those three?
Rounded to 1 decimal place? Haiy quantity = 19.7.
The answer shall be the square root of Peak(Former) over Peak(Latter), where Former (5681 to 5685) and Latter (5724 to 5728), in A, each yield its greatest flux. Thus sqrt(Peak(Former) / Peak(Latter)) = 1.03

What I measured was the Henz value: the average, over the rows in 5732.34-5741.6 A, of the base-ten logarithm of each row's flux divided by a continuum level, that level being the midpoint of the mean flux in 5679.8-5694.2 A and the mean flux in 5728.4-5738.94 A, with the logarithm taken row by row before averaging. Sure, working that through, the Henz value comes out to 0.036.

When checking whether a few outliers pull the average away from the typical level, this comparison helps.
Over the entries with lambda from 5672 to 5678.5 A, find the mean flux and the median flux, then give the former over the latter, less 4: -2.99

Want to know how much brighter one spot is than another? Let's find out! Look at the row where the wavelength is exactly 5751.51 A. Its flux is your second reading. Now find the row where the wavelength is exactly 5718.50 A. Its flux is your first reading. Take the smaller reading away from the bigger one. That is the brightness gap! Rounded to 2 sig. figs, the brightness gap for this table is 4.0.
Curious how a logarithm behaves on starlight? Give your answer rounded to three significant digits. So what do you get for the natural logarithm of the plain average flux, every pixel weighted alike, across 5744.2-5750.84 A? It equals 2.92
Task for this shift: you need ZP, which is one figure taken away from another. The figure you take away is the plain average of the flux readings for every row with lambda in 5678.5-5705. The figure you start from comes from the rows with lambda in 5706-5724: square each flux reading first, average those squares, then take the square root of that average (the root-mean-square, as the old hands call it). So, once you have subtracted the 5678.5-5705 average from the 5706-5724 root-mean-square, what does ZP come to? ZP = -0.3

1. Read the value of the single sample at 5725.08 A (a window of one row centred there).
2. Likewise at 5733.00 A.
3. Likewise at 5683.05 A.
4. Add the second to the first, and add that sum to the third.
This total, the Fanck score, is 53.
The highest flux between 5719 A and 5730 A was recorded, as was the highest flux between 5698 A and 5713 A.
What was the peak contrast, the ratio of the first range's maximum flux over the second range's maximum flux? 0.85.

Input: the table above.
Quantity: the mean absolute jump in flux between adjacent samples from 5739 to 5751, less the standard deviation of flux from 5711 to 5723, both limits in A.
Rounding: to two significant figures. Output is -1.1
